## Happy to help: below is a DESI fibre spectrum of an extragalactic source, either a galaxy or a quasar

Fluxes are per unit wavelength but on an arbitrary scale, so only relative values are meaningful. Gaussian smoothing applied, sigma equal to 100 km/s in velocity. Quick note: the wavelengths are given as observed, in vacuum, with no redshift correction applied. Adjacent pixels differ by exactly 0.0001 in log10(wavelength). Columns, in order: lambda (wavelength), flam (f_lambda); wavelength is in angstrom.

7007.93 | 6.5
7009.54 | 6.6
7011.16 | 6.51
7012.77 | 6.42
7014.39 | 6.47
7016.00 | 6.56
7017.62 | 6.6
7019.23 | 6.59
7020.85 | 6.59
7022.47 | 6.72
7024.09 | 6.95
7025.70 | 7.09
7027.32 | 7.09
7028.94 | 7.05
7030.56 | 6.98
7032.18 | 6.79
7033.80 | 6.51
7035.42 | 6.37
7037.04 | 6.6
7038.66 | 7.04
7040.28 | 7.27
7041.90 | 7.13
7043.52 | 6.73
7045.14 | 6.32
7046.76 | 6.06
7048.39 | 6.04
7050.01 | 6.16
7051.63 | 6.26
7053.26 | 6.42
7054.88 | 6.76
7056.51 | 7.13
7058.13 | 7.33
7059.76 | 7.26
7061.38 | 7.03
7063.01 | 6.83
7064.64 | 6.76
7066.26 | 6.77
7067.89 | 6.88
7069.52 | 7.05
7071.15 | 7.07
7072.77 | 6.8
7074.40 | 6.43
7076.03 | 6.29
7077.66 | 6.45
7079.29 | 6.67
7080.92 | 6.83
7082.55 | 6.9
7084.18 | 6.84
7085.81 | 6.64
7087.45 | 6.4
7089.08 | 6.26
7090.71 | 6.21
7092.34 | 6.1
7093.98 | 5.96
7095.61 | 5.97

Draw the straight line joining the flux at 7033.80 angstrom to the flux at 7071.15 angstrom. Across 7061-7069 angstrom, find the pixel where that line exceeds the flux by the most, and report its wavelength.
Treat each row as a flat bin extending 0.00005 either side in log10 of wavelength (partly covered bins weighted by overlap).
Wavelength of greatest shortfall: 7066.26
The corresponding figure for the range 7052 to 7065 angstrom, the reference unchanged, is 7053.26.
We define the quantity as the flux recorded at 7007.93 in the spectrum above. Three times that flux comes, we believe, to 19.5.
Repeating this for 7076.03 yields 18.9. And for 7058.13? 22.0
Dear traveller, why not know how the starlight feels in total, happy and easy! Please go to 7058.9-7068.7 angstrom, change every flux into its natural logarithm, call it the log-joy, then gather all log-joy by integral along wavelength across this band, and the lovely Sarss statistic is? 19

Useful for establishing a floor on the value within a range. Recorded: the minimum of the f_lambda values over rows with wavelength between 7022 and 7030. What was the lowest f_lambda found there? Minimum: 6.72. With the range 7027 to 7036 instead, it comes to 6.37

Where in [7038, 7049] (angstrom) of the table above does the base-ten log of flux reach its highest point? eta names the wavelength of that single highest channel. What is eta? 7040.28 angstrom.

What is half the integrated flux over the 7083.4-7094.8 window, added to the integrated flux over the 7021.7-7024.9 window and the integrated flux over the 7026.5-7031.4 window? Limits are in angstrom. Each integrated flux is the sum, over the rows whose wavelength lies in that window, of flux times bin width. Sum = 93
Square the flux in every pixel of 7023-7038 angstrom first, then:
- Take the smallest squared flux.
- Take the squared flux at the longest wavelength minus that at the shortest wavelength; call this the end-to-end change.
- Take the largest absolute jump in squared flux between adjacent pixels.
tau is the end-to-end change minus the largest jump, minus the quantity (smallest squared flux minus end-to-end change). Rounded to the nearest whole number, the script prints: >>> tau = -54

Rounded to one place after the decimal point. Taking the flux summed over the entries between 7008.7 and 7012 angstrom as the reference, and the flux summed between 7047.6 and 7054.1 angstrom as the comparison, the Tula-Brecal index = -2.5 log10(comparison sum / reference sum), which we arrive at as -0.7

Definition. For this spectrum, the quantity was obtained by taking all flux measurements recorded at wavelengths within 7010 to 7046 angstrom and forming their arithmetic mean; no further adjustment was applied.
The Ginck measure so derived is 6.74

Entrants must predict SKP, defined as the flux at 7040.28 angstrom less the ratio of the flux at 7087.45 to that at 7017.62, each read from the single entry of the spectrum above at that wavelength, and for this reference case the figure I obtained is 6.30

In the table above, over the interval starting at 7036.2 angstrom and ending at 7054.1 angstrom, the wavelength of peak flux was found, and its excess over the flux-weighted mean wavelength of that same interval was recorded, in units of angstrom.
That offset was -4.6 angstrom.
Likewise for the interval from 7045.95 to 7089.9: -9.8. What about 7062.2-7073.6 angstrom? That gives 3.2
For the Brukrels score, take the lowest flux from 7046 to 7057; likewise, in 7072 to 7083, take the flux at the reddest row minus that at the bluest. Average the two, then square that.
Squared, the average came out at 9.4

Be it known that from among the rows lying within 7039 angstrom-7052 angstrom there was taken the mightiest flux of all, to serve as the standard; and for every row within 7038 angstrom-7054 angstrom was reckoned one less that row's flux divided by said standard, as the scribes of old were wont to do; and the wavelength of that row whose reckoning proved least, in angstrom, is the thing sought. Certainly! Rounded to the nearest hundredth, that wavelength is 7040.28 angstrom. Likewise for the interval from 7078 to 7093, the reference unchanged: 7082.55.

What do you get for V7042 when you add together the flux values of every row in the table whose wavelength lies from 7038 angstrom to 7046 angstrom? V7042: 34.5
